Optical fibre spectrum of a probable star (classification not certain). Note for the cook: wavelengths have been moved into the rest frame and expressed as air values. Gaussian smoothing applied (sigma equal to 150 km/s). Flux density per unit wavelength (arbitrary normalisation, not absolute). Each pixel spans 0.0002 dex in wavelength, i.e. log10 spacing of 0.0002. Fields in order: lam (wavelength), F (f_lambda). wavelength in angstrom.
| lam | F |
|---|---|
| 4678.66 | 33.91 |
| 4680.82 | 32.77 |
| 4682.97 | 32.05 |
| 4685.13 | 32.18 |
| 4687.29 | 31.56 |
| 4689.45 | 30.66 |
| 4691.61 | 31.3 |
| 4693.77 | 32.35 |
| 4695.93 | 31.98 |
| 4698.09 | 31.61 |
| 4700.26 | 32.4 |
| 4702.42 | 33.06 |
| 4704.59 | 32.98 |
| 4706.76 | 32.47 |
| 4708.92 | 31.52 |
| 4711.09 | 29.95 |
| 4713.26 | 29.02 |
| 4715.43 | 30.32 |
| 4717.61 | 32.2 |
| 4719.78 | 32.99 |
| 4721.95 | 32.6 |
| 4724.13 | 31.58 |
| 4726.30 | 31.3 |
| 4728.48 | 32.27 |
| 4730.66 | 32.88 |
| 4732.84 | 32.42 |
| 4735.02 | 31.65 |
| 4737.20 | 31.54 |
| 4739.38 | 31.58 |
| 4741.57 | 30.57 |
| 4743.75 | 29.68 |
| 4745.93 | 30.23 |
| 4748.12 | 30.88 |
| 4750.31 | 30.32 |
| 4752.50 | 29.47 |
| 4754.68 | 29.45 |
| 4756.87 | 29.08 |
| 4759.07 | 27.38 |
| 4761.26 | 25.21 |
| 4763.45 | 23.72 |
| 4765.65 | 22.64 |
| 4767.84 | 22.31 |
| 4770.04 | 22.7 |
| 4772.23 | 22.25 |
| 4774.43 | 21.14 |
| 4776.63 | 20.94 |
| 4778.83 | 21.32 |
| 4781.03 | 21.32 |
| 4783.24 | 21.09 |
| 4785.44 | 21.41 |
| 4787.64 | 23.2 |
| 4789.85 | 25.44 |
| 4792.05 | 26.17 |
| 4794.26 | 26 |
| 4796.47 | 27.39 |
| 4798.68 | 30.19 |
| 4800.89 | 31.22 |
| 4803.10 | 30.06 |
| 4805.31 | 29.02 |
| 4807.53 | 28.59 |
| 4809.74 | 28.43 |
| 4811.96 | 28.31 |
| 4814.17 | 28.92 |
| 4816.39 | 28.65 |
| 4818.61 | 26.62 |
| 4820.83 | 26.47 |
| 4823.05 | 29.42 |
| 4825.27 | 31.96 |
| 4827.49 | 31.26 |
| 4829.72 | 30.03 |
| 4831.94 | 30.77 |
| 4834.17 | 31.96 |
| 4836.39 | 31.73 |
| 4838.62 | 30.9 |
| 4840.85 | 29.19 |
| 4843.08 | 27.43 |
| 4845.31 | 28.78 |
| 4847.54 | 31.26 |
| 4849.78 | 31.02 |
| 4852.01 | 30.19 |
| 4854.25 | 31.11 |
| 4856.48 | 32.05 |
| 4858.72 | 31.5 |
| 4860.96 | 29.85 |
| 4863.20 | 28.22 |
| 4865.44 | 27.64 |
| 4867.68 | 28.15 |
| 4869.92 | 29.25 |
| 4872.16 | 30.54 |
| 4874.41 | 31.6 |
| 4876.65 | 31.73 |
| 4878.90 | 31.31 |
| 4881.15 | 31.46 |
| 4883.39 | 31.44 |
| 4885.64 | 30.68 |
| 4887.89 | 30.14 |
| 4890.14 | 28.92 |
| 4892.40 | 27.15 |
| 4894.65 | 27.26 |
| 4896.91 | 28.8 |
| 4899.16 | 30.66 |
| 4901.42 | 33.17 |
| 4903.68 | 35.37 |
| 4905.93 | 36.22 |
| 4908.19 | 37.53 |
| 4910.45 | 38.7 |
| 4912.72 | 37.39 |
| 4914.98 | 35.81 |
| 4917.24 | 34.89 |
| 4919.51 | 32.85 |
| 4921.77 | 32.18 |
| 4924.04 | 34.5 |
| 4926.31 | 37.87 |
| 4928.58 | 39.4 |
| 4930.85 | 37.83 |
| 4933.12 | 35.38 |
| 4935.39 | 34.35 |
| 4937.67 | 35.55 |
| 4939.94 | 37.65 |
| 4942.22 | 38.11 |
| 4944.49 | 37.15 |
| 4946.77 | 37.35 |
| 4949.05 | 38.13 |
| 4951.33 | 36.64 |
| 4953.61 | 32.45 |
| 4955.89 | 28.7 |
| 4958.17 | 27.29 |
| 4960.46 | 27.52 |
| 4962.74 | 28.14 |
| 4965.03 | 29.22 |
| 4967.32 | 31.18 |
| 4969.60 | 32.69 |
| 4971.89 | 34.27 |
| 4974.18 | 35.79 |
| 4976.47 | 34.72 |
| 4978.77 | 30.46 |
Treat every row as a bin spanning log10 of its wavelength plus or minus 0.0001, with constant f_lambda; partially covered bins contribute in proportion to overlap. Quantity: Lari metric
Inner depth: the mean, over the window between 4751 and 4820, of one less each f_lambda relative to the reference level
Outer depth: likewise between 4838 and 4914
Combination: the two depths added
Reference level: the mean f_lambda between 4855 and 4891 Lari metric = 0.12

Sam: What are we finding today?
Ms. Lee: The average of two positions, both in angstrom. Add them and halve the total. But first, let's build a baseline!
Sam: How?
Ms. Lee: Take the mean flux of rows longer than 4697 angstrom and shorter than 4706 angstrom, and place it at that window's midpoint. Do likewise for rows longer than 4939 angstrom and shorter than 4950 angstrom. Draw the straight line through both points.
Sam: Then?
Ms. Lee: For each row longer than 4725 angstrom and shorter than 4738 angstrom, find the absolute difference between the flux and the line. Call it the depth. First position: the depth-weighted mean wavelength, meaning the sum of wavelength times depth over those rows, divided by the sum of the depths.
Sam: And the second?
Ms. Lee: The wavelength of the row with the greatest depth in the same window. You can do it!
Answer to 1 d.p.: 4729.2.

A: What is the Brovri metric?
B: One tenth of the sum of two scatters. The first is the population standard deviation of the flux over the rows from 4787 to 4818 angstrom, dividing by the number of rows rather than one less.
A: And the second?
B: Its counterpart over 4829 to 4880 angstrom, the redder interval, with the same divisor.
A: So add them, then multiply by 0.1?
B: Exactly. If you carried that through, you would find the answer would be 0.35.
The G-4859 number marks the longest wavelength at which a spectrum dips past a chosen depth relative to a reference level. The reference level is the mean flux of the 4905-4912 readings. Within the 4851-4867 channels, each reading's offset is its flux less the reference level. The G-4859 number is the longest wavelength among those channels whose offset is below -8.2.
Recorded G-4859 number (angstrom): 4865.44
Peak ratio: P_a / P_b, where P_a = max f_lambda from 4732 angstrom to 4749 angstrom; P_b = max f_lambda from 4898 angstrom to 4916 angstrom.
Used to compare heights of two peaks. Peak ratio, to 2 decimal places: 0.84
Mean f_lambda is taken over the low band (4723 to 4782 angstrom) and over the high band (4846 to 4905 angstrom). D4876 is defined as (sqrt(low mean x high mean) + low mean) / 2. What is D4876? 28.3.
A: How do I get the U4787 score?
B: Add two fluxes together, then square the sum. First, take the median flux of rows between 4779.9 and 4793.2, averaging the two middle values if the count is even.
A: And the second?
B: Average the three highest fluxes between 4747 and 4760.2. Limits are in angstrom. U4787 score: 2759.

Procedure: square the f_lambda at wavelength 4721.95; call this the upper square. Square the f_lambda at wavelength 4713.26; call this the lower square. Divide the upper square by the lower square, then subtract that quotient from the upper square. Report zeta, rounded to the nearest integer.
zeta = 1061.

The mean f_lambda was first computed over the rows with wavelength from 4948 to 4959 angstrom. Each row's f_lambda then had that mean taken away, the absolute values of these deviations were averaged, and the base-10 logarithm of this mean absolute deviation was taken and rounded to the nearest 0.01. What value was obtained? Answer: 0.58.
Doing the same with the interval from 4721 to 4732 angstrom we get -0.26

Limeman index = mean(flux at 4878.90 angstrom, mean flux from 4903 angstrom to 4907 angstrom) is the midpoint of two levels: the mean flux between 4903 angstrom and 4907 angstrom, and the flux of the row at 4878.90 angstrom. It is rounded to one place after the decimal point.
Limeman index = 33.6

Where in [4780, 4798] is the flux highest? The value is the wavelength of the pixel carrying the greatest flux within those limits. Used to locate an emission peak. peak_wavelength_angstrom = 4796.47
